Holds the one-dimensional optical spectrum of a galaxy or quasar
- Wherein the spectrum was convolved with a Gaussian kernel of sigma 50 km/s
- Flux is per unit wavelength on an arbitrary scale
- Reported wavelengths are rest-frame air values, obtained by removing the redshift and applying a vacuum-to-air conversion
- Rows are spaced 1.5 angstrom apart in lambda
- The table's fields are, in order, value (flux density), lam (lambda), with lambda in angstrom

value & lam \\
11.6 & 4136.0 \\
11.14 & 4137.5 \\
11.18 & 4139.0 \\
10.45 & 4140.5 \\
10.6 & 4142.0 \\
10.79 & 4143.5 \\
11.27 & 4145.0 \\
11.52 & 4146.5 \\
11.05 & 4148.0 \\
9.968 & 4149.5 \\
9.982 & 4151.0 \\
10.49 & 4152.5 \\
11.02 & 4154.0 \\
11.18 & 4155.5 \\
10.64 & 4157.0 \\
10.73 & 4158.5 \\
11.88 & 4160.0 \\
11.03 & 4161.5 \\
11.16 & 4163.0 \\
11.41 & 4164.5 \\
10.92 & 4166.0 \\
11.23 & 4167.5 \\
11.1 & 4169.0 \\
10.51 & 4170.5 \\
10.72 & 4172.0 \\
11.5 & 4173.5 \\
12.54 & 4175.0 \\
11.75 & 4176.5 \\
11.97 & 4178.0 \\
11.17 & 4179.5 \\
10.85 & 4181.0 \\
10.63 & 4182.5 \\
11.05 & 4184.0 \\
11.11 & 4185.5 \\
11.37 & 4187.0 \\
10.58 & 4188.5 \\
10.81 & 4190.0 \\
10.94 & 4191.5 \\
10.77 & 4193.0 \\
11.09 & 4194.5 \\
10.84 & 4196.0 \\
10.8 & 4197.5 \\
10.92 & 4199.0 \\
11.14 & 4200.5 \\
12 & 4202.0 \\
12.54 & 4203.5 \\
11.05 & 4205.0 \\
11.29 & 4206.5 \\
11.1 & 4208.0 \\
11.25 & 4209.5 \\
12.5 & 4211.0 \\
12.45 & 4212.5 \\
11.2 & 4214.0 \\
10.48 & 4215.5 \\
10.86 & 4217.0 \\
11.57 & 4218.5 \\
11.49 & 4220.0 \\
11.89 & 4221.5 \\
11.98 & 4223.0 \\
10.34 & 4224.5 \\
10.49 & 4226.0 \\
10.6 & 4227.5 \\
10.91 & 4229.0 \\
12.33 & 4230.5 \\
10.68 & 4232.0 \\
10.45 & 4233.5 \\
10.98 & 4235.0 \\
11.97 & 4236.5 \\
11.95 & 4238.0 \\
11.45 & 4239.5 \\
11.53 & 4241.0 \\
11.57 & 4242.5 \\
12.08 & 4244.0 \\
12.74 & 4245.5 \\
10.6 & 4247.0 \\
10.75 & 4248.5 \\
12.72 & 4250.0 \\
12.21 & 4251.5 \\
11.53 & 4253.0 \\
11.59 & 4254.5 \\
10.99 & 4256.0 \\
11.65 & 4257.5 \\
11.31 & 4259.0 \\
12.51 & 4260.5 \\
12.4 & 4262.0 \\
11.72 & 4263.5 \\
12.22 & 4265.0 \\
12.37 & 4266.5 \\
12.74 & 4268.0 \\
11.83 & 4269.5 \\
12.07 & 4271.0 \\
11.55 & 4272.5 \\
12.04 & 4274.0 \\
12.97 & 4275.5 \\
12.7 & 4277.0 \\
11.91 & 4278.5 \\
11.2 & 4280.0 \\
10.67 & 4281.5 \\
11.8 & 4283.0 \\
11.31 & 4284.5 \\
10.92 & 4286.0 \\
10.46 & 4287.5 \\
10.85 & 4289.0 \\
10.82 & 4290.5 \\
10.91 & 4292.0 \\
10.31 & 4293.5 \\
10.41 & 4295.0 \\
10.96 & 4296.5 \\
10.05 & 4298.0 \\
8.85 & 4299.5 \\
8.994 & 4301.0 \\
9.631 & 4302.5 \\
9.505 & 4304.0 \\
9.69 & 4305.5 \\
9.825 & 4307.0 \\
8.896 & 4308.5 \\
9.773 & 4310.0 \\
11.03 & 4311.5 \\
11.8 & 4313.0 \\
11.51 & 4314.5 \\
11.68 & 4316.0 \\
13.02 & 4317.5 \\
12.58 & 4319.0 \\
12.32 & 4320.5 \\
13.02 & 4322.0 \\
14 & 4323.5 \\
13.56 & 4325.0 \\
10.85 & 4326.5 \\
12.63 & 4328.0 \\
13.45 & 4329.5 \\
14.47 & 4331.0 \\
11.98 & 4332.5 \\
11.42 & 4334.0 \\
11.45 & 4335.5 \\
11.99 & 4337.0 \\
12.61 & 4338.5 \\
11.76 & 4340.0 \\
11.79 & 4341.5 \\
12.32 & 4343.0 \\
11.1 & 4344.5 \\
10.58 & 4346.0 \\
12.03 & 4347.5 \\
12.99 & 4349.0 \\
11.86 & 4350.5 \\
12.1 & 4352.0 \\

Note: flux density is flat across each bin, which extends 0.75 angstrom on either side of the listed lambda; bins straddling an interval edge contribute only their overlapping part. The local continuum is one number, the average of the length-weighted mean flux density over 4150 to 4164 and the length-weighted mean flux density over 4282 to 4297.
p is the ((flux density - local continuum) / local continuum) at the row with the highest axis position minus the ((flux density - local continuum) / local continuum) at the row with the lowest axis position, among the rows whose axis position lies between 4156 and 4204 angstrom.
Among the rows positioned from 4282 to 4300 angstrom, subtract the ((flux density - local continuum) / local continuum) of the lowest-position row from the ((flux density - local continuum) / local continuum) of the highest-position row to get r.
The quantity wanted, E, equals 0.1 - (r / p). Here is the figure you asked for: 2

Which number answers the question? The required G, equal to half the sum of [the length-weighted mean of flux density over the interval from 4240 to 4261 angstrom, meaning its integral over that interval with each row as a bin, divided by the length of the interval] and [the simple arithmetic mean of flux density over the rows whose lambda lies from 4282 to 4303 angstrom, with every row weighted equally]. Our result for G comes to 11.1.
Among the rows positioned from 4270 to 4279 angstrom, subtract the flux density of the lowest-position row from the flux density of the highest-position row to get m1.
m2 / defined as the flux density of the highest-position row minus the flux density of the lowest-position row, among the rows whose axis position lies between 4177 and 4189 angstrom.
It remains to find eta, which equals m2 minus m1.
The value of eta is -1.2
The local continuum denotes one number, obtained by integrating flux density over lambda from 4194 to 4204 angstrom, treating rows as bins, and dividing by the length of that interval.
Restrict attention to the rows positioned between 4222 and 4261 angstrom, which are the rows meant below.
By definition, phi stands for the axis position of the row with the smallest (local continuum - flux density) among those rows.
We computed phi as 4245.5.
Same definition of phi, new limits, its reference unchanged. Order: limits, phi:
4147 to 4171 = 4160.0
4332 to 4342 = 4338.5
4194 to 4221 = 4203.5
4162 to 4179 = 4175.0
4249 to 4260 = 4250.0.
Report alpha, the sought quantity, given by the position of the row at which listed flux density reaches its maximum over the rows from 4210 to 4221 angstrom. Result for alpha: 4211.0 angstrom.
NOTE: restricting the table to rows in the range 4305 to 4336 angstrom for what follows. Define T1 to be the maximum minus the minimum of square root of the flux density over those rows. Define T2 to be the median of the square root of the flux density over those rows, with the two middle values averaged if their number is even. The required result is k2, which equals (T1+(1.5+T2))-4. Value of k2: 1.76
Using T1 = 0.82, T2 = 3.44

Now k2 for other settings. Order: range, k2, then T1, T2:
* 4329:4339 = 1.39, 0.42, 3.46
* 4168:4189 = 1.13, 0.30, 3.33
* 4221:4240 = 1.11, 0.30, 3.31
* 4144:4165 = 1.11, 0.29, 3.32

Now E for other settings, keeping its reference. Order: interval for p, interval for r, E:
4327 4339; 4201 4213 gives 23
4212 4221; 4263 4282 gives -1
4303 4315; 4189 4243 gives 0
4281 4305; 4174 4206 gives -1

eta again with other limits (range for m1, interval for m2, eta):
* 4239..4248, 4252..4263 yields 1.7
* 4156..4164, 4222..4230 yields -1.6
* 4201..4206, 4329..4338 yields -0.5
